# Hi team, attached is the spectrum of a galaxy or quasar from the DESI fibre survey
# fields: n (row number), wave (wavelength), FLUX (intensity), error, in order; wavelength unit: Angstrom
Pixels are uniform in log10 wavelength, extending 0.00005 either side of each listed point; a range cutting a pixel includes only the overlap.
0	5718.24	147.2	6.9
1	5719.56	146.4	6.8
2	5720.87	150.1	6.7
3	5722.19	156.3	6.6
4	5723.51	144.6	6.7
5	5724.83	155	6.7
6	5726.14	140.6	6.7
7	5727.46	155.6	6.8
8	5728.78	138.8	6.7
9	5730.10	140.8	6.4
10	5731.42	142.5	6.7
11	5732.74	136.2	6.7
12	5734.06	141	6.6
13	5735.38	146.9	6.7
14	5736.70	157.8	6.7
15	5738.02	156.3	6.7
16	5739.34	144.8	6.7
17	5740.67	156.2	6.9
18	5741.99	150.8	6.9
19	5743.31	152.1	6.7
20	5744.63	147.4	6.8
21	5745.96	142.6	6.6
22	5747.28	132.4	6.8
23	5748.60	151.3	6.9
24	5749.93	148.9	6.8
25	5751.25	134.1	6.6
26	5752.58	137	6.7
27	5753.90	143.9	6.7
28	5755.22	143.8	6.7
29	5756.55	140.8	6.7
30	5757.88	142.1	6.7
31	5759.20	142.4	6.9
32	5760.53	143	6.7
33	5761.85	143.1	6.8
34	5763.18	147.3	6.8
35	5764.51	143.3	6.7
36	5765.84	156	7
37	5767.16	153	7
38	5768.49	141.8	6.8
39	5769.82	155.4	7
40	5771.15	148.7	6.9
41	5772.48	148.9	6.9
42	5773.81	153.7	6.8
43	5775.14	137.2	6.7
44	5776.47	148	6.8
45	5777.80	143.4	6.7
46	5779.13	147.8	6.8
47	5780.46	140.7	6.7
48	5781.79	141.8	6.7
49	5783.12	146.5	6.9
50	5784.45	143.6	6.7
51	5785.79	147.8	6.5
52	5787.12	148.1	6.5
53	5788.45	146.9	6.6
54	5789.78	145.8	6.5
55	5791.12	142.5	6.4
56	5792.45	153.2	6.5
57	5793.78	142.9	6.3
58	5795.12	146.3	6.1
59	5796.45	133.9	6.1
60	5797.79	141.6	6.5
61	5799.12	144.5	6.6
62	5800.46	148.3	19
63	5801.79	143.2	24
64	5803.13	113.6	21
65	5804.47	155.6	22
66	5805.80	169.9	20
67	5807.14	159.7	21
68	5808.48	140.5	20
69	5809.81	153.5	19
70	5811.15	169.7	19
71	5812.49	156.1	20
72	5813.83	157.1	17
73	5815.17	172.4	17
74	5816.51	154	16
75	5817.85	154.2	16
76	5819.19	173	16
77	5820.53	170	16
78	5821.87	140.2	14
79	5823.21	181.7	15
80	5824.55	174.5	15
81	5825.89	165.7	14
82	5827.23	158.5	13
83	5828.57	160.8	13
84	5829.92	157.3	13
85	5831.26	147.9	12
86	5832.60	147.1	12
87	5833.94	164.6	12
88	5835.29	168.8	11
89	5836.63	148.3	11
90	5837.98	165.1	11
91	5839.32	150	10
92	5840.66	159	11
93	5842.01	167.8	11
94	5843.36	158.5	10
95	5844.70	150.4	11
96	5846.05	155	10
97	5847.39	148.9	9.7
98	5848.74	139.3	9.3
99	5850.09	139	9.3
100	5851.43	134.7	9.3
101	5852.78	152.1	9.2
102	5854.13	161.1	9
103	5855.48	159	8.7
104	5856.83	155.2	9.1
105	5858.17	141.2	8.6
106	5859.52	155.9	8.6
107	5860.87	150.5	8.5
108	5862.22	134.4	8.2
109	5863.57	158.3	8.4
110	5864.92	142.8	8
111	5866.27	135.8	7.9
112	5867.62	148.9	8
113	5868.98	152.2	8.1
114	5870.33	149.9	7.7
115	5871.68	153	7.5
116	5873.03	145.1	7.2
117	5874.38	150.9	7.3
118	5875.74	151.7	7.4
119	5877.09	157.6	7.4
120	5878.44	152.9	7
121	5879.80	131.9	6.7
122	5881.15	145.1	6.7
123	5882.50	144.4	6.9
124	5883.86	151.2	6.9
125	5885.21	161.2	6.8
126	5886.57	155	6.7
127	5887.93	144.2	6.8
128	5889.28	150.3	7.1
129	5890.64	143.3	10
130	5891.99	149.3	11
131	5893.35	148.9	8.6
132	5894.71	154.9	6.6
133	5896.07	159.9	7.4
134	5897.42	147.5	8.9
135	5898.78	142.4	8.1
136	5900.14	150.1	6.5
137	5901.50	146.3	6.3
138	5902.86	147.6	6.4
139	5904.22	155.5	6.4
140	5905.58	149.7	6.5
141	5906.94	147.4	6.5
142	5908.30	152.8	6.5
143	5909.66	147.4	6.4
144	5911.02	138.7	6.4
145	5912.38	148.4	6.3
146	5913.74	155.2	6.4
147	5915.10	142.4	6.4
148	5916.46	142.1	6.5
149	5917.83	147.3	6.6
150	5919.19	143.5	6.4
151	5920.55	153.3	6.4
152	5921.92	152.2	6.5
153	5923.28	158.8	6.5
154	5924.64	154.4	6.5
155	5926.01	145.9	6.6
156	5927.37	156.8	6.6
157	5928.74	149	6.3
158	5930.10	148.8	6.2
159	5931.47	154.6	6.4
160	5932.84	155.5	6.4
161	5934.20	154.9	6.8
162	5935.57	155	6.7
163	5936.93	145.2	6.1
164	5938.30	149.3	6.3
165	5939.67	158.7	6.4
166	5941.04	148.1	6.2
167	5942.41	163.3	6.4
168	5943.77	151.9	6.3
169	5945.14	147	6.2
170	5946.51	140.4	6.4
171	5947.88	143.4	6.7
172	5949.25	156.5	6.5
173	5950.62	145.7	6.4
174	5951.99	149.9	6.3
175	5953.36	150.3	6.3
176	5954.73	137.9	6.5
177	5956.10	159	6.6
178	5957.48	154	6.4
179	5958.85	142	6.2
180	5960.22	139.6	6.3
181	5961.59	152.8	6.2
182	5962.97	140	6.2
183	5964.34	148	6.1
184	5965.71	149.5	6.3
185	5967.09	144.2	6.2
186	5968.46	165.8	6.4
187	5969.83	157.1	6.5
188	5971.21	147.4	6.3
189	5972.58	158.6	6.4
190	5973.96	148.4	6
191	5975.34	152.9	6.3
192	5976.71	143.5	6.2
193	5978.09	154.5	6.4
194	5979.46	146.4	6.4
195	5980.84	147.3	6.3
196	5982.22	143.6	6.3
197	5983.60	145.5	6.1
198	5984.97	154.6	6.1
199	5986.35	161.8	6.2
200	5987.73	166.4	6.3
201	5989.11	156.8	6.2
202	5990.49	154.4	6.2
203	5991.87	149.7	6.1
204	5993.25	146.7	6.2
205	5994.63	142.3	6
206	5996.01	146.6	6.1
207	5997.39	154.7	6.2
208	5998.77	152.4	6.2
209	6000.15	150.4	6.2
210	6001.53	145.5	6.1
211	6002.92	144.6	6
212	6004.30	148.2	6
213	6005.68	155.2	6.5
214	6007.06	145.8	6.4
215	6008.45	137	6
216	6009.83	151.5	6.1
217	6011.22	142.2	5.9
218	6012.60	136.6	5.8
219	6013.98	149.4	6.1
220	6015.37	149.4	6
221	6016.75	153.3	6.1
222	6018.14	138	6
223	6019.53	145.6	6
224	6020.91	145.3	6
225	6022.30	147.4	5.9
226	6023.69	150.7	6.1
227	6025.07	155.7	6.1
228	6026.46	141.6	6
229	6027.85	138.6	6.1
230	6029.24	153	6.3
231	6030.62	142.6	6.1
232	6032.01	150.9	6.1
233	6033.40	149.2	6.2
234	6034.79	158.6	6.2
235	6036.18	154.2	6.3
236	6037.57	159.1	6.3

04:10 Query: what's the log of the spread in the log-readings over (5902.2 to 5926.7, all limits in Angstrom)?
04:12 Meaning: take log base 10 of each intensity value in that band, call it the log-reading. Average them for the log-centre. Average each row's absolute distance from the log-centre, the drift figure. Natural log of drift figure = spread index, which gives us -4.36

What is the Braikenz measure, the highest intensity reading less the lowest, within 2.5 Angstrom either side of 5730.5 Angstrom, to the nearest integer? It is 6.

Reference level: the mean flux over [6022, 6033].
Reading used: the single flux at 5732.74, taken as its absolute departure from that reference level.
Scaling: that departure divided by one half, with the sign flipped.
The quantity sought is -23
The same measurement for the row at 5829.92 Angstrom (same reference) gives -19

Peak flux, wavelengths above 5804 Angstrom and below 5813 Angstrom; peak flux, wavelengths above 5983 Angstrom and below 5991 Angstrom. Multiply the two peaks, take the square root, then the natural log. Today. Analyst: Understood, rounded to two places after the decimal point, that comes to 5.12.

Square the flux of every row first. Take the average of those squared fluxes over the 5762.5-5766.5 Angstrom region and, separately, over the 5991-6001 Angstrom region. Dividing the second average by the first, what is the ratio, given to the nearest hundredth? 1.00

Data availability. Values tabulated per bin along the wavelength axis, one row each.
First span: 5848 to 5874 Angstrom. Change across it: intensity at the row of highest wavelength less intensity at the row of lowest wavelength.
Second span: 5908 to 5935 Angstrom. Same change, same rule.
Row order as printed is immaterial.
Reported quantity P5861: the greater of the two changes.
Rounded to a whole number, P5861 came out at 6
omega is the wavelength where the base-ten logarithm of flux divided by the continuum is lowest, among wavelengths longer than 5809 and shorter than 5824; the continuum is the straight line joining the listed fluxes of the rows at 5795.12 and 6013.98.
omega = 5821.87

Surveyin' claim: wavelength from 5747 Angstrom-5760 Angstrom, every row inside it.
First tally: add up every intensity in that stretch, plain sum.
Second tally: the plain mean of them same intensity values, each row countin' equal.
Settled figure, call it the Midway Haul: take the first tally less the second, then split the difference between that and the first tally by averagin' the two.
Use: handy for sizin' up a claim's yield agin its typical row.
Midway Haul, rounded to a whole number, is 1346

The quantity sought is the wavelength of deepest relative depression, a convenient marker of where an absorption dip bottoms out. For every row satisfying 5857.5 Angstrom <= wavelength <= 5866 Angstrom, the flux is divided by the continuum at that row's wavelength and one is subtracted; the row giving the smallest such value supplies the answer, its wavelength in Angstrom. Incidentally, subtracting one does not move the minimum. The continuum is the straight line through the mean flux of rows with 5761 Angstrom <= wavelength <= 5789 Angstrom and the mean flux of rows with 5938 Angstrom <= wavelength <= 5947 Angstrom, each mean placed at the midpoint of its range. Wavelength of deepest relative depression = 5862.22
